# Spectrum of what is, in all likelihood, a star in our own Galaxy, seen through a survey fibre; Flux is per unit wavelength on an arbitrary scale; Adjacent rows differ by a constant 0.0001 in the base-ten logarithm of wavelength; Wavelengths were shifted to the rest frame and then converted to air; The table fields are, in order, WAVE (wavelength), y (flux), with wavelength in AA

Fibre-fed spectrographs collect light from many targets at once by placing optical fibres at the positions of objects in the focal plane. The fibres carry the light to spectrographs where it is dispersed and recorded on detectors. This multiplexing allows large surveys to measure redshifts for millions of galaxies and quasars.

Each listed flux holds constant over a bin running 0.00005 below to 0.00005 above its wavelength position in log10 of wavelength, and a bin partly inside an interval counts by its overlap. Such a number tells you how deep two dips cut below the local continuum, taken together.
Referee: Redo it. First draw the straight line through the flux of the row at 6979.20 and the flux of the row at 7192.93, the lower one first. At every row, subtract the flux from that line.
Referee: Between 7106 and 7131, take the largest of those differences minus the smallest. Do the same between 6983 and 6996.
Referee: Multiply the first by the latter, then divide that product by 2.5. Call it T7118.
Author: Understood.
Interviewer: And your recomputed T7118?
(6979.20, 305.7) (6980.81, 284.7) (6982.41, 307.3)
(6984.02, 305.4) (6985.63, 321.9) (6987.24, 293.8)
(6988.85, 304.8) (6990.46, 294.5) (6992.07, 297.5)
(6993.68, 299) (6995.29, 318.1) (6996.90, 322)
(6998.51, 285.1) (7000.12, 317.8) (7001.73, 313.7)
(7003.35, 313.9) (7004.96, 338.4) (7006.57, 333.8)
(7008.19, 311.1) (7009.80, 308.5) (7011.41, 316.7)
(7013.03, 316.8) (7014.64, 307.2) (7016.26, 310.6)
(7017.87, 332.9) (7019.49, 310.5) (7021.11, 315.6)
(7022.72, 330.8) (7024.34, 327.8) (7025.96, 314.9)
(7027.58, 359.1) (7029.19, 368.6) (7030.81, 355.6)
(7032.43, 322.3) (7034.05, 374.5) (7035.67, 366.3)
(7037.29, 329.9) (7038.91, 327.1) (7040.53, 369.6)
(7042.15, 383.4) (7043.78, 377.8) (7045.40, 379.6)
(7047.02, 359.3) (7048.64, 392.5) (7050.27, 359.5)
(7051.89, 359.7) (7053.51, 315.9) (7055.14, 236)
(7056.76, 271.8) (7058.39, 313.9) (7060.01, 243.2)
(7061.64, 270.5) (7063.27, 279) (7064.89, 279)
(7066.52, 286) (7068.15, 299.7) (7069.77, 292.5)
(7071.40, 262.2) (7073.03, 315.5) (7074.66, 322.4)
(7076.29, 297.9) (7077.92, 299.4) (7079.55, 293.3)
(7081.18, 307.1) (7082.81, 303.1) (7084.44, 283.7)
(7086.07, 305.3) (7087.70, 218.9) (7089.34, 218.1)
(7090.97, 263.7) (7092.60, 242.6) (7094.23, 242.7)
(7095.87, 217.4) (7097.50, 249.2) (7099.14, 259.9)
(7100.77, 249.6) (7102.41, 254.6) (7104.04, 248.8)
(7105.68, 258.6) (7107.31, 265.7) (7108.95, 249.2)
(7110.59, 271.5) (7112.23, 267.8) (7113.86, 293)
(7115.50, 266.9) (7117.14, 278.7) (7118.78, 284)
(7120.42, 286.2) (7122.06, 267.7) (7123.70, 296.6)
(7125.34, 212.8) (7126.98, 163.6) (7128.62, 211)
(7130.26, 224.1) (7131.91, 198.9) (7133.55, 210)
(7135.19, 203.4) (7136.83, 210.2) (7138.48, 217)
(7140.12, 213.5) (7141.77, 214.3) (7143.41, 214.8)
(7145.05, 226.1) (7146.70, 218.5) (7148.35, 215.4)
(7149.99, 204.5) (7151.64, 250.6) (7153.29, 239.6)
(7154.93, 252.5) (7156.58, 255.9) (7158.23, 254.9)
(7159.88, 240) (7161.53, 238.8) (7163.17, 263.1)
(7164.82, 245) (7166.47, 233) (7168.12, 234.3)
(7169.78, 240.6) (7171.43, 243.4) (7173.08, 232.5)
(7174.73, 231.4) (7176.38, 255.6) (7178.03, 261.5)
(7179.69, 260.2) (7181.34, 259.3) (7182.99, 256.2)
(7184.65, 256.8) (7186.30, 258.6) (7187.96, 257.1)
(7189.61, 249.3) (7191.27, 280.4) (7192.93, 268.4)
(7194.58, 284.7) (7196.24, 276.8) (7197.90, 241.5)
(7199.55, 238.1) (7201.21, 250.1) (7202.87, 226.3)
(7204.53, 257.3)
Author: 1474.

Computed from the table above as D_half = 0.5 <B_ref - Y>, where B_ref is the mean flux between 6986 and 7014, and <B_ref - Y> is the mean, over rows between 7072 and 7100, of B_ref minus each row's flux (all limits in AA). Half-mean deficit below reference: 19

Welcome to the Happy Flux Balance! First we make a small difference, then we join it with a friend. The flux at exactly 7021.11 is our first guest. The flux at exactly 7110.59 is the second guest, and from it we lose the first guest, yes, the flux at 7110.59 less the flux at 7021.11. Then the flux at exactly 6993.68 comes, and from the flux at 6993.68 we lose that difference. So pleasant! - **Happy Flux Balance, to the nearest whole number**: 343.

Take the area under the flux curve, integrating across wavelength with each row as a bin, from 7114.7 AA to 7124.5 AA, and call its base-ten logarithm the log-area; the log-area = 3.44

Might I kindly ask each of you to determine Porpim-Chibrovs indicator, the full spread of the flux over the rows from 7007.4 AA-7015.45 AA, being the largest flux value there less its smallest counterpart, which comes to 10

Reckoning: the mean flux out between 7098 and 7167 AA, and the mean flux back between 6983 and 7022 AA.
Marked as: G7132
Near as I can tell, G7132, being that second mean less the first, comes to 71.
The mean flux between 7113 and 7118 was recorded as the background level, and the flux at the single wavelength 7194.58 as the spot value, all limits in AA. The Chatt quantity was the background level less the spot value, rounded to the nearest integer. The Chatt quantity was -5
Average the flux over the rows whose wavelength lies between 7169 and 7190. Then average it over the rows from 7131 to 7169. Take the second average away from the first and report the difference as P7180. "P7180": 23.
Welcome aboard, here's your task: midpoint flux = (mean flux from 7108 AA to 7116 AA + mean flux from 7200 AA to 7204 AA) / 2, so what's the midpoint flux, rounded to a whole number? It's 254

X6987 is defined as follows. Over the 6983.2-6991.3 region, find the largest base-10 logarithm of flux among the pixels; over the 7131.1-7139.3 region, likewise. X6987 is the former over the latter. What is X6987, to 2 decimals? 1.07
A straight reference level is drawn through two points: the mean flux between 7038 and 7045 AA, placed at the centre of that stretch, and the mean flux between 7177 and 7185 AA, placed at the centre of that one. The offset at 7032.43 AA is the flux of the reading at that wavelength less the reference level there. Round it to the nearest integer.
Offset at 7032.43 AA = -49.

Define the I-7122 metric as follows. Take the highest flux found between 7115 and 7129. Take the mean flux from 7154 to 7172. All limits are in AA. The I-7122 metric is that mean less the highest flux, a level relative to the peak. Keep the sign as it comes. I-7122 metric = -51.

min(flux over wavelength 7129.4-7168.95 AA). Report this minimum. 198.9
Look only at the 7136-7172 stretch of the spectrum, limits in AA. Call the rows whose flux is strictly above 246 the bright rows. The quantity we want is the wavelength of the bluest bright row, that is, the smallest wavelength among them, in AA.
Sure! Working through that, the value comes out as 7151.64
